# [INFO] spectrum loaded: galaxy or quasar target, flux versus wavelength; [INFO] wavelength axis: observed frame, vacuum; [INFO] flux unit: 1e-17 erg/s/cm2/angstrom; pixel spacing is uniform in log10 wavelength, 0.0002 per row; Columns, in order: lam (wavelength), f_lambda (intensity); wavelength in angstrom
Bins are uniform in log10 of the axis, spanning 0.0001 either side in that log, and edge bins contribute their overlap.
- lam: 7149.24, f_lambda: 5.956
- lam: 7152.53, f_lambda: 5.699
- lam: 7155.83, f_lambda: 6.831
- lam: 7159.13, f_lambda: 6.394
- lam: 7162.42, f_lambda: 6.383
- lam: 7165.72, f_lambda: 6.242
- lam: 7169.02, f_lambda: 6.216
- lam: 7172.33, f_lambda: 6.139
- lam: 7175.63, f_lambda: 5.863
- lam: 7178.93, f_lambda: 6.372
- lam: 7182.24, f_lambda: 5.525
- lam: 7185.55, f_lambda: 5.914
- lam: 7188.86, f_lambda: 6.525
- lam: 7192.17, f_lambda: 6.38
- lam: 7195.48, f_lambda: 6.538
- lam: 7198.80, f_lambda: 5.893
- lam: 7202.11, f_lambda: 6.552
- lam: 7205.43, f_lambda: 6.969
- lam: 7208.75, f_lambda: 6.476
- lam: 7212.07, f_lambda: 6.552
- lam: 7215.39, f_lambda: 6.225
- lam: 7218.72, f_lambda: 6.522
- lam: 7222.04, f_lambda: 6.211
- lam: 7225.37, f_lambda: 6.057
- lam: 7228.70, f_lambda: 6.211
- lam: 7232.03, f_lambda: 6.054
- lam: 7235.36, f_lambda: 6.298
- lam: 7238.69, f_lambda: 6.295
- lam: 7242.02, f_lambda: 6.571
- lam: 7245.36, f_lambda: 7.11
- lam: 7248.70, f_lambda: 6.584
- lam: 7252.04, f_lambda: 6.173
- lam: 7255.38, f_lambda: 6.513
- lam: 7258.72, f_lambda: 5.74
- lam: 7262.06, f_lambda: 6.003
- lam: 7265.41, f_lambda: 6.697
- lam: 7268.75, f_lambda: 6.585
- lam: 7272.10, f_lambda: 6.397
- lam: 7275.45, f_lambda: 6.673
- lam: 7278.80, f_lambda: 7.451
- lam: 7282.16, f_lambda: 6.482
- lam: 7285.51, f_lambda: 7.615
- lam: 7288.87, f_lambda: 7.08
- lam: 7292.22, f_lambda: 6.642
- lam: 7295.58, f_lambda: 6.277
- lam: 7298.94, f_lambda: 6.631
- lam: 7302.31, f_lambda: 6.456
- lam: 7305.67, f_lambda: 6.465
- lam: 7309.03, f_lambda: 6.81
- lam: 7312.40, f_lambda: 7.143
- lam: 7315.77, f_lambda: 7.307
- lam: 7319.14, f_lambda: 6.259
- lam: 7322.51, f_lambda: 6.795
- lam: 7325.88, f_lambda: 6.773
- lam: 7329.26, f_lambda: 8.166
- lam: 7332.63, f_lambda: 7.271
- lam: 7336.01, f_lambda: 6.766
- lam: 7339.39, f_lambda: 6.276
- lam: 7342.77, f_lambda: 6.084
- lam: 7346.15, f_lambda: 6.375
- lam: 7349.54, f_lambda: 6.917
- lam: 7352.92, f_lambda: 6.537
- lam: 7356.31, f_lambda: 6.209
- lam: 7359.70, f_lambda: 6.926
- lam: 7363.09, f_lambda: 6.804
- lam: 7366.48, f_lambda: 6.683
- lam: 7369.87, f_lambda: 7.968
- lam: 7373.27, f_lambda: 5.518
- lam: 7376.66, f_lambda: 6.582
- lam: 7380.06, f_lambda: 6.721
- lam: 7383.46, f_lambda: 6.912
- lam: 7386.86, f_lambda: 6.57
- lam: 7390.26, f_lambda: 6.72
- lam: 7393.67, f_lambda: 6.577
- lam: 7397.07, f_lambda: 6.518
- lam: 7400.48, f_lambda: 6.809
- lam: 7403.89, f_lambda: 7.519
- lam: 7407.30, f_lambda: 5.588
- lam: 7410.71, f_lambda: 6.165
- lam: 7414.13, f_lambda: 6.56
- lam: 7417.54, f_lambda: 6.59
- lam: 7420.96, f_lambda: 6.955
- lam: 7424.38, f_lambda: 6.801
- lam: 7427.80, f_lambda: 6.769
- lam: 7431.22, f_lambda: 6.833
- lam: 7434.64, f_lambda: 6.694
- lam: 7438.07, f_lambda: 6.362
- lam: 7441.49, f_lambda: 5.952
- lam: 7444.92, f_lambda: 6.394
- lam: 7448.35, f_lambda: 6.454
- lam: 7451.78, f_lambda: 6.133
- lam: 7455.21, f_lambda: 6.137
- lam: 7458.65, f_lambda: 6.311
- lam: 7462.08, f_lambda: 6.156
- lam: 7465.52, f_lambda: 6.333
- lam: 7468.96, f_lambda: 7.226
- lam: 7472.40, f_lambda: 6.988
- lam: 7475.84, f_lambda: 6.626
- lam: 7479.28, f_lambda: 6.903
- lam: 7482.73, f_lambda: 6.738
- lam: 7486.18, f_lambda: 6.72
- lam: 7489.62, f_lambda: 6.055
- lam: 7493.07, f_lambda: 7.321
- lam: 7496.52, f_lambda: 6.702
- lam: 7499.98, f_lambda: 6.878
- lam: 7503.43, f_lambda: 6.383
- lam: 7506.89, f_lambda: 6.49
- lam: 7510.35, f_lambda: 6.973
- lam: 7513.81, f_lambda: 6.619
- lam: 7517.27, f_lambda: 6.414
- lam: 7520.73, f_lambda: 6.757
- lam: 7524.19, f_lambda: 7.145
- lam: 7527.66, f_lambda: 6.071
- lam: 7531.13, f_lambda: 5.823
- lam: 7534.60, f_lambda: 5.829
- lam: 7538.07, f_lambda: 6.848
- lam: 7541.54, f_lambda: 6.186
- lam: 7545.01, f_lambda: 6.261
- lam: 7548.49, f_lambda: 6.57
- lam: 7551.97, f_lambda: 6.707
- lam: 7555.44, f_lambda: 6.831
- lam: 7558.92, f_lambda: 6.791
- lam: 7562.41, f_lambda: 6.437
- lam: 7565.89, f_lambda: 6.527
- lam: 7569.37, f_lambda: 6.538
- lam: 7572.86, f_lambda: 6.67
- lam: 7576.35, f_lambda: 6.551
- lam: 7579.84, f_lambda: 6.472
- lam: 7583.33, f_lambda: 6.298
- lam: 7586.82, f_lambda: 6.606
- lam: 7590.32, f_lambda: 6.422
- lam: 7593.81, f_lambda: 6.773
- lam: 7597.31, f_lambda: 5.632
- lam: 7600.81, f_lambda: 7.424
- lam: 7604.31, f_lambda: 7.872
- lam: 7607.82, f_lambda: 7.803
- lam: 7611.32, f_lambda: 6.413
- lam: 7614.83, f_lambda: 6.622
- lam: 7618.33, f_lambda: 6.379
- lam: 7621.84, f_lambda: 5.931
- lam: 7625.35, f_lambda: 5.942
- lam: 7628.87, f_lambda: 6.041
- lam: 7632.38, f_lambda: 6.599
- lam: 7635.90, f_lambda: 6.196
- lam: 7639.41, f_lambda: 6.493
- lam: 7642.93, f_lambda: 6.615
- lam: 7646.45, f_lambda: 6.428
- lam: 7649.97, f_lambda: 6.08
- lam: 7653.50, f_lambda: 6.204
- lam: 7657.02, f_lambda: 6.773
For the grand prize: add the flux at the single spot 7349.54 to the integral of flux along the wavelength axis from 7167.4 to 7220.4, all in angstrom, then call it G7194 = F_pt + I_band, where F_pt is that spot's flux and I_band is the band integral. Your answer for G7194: 340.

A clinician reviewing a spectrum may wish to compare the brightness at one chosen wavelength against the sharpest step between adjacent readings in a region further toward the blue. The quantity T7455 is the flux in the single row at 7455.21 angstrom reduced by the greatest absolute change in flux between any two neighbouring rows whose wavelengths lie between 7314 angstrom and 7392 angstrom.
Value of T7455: 3.7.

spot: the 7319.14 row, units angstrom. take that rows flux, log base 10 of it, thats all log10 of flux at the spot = 0.797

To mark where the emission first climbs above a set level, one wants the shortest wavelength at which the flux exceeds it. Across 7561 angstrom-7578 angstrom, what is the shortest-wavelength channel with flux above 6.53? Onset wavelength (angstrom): 7569.37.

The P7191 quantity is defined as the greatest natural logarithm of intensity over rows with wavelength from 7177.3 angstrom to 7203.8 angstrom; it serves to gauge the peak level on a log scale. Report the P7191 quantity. 1.88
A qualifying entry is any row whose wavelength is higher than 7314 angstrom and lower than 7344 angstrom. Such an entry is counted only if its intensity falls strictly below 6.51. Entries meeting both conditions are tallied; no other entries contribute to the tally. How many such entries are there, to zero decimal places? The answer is 3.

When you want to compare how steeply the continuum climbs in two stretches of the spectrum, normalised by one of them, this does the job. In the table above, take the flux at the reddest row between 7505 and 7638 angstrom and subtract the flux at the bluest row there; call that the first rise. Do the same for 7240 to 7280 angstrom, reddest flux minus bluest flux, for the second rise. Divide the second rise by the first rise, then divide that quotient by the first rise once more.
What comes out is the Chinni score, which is 10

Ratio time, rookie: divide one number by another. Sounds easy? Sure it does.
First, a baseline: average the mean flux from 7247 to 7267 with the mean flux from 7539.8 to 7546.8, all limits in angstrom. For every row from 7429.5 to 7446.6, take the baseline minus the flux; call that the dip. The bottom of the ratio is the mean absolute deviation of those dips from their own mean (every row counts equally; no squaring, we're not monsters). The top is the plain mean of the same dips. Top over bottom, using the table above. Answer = -0.76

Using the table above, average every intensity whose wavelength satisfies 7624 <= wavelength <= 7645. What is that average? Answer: 6.3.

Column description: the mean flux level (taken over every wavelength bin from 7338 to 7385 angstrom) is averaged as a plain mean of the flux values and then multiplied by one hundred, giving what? 661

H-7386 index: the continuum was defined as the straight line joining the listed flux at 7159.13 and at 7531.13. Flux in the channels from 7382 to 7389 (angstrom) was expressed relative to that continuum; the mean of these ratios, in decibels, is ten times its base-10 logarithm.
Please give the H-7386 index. 0.47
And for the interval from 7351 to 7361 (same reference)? 0.32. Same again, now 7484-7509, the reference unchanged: 0.54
